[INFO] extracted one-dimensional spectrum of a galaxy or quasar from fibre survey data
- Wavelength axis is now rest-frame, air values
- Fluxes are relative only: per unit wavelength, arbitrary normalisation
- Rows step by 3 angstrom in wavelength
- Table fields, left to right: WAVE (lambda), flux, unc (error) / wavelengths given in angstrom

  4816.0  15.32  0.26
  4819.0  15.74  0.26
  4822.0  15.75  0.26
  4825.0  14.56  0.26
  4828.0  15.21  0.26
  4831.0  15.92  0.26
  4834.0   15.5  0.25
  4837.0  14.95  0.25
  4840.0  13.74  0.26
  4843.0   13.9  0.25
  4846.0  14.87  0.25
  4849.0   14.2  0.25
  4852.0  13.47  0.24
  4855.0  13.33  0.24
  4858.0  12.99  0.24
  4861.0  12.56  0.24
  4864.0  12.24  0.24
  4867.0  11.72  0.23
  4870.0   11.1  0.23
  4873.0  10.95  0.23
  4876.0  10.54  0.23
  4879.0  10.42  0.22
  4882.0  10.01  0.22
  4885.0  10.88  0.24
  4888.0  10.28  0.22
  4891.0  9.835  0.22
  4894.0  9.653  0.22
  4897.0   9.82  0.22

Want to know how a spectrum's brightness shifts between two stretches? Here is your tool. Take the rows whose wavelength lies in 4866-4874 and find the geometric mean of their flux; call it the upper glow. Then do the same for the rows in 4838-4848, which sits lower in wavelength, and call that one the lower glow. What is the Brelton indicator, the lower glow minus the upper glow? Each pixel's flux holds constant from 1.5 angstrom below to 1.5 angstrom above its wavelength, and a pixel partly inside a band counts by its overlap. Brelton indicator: 2.9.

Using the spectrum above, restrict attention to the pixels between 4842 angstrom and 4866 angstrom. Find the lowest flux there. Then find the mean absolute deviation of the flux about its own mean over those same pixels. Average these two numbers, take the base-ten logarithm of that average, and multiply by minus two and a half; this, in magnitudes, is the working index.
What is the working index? -2.0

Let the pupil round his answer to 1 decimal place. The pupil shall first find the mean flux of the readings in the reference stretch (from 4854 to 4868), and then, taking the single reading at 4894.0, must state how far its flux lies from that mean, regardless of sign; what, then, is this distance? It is 2.9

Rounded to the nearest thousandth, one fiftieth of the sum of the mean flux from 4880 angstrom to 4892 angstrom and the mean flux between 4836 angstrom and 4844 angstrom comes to 0.489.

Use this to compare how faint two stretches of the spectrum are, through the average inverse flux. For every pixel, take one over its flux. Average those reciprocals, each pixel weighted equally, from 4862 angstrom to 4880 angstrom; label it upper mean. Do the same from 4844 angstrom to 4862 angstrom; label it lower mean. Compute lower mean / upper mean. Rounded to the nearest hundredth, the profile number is 0.82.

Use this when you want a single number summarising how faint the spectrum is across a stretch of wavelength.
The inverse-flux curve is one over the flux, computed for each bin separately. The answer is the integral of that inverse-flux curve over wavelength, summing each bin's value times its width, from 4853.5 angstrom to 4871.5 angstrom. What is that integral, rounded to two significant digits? 1.5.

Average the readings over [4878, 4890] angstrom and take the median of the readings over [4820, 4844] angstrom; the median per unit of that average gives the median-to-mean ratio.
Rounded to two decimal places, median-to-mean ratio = 1.45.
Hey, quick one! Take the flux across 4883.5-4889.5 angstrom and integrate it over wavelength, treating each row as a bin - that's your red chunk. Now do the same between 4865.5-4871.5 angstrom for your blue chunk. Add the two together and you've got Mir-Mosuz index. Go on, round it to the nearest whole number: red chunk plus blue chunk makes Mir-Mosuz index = 132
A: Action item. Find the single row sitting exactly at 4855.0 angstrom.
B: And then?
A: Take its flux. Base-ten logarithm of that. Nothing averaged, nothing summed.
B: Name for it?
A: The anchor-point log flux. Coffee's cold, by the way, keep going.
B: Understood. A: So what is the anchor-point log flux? 1.12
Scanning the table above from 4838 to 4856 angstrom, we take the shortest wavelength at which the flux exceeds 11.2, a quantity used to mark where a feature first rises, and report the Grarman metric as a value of 4840.0 angstrom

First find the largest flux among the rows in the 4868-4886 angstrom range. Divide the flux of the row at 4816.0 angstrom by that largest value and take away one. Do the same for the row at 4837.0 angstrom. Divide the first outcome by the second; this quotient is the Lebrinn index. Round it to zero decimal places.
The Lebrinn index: 1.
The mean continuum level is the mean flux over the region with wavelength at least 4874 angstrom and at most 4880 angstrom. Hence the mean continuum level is 10.5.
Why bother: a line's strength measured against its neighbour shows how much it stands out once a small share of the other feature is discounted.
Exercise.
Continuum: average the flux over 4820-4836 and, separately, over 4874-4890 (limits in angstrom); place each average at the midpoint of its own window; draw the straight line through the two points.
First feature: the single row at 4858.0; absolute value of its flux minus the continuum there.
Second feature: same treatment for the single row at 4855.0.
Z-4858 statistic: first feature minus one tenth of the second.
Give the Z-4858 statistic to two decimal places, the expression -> 0.32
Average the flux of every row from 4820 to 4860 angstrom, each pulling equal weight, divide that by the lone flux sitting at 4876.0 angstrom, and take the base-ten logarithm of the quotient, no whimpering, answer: 0.138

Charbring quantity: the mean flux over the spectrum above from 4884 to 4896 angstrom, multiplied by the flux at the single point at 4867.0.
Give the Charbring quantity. 119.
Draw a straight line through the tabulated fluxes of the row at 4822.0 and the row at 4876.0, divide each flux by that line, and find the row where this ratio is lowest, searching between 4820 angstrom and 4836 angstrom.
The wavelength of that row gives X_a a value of 4825.0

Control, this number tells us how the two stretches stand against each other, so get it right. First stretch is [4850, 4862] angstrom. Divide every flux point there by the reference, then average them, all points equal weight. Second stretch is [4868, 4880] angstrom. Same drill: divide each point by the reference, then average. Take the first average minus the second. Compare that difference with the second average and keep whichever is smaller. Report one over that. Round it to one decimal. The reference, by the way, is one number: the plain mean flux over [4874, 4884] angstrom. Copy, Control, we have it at 4.4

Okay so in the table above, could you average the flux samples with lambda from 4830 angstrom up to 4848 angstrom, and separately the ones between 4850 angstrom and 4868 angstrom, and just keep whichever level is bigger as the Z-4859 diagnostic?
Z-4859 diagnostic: 14.8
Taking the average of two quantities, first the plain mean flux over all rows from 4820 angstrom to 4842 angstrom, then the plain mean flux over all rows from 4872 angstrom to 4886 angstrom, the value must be 12.8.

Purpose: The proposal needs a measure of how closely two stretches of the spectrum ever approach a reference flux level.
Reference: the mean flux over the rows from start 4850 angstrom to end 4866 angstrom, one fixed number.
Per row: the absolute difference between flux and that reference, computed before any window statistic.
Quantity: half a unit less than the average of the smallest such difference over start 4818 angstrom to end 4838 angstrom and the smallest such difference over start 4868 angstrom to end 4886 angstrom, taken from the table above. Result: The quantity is 1.2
